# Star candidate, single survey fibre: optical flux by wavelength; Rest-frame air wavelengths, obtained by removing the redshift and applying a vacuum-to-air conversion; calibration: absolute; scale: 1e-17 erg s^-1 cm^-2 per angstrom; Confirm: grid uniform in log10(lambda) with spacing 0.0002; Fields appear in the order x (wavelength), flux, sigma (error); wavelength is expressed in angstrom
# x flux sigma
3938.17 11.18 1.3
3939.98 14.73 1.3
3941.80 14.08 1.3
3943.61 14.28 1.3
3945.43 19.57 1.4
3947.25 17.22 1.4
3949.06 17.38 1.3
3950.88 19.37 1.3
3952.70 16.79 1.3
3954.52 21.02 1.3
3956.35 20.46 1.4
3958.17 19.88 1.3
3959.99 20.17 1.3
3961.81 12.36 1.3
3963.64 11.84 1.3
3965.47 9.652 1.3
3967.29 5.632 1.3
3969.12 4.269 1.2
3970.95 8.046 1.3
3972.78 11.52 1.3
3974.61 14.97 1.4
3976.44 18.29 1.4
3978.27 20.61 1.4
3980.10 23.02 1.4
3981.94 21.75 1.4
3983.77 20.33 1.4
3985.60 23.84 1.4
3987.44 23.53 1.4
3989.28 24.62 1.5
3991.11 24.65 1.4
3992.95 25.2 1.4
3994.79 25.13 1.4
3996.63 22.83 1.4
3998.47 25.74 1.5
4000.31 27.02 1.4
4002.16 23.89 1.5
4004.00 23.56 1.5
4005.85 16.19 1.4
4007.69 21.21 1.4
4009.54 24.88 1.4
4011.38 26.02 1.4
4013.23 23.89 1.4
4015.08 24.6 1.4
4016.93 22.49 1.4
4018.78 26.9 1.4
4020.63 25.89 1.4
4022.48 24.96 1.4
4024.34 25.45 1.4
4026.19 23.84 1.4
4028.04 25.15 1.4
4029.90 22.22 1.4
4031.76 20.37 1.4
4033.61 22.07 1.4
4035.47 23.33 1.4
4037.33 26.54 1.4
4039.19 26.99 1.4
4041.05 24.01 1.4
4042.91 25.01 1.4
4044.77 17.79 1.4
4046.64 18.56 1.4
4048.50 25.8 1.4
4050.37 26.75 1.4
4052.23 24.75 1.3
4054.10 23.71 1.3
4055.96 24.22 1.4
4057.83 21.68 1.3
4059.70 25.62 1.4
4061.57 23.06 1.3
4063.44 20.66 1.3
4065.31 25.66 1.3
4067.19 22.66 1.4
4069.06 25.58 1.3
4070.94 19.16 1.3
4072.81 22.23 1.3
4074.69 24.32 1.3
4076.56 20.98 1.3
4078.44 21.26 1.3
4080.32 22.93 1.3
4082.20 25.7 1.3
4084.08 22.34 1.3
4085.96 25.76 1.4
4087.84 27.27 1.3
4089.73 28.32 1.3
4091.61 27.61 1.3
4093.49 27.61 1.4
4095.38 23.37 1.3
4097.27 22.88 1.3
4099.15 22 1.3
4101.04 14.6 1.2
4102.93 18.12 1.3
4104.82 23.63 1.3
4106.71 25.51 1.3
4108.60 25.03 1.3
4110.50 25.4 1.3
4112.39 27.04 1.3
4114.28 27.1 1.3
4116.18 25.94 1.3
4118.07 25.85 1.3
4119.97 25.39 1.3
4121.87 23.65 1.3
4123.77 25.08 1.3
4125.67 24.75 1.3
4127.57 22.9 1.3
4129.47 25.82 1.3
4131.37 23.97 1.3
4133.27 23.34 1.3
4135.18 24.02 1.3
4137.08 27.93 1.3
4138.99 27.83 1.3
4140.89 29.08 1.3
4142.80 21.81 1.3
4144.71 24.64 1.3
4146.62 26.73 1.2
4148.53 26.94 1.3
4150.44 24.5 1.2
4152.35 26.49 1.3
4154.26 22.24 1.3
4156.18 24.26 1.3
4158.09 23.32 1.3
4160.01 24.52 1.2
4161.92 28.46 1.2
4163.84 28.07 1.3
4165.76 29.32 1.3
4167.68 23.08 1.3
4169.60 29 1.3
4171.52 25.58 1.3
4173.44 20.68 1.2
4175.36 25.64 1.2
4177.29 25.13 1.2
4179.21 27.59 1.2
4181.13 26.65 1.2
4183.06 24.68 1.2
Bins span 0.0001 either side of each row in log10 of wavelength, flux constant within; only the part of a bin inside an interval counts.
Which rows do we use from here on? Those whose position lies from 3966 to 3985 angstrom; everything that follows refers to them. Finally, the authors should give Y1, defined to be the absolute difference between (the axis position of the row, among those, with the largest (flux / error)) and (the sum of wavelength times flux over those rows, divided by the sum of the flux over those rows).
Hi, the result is 2.4 angstrom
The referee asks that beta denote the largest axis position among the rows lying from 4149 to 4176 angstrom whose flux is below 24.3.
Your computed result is 4173.44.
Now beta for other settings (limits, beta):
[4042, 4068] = 4067.19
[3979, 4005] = 4004.00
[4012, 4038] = 4035.47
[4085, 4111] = 4104.82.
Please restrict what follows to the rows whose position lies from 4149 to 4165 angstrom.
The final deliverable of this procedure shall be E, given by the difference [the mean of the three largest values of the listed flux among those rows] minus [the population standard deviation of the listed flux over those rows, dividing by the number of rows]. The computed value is 26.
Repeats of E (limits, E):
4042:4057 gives 23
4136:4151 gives 26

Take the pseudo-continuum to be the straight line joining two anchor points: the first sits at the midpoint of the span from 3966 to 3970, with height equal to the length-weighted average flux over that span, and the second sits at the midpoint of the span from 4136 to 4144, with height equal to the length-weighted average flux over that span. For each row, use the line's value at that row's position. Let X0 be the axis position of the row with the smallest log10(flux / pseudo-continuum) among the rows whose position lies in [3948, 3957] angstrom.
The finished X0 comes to 3952.70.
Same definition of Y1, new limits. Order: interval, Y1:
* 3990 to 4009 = 1.3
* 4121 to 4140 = 6.5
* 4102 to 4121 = 2.5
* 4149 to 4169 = 2.7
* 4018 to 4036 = 8.0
